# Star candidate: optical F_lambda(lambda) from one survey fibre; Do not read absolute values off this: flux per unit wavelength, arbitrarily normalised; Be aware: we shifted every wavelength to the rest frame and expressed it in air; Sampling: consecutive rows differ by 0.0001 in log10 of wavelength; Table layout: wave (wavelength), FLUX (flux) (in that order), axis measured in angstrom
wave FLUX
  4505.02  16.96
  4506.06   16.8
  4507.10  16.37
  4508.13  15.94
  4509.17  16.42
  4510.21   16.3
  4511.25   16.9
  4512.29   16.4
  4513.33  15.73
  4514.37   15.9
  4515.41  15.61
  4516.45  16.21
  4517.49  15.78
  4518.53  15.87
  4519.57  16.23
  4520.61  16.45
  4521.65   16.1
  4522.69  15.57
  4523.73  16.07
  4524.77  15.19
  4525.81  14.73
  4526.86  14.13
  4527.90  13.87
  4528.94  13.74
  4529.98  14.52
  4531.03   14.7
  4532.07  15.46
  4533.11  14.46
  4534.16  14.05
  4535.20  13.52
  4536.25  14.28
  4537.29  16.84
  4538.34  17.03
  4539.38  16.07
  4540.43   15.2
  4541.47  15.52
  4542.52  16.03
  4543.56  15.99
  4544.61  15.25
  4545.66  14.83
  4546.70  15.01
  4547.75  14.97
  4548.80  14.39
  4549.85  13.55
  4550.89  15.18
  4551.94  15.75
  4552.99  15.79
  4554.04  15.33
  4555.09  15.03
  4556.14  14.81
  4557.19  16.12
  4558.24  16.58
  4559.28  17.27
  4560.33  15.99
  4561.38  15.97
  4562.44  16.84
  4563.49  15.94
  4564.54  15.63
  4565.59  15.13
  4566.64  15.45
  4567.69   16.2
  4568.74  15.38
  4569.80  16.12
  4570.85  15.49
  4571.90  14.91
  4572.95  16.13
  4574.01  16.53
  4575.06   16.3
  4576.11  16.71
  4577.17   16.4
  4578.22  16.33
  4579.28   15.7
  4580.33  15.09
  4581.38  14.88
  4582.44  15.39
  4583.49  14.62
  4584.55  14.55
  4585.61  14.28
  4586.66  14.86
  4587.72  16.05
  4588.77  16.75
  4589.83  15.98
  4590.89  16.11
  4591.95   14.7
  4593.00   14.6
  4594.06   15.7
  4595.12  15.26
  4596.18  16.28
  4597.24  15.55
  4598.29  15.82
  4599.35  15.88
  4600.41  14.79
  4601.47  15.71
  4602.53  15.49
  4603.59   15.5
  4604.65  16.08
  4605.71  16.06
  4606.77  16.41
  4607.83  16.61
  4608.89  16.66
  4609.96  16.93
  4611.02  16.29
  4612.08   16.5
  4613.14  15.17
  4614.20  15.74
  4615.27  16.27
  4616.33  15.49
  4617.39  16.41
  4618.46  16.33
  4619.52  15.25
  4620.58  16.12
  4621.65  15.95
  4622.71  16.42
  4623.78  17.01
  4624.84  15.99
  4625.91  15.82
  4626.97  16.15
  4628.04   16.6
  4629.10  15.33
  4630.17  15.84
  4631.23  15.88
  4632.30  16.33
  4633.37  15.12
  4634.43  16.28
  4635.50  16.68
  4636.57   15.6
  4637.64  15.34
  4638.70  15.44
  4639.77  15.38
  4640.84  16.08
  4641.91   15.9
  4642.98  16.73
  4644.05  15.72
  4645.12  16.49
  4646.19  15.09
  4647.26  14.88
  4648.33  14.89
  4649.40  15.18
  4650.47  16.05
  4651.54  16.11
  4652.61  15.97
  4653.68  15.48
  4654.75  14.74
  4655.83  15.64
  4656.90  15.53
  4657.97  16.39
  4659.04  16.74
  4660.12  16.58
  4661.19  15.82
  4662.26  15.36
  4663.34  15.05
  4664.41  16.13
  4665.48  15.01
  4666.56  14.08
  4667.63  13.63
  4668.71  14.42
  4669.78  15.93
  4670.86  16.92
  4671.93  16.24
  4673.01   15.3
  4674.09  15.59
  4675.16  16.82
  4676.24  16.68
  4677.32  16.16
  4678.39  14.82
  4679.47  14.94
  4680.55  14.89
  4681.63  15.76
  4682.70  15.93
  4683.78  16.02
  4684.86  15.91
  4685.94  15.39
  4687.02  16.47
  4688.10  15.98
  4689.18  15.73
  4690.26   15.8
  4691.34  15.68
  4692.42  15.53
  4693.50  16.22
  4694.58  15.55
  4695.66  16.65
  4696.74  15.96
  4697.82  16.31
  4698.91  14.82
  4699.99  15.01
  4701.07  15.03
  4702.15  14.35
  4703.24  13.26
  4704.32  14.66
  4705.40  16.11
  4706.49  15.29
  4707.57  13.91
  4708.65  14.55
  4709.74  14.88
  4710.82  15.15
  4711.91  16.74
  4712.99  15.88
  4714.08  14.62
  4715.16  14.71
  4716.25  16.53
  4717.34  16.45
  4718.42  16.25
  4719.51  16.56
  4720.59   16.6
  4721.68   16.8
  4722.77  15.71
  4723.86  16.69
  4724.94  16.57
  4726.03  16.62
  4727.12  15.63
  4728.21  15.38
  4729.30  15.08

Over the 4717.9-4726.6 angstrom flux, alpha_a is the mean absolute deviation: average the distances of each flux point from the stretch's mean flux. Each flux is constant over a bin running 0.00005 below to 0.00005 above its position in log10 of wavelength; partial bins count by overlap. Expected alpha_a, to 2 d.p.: 0.25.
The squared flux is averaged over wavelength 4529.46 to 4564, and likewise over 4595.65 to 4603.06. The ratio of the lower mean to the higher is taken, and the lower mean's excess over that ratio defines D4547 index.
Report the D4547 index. 237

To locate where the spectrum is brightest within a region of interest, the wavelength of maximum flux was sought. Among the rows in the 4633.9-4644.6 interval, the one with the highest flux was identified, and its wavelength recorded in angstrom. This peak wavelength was 4642.98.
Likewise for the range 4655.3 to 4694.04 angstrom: 4670.86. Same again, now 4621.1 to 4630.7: 4623.78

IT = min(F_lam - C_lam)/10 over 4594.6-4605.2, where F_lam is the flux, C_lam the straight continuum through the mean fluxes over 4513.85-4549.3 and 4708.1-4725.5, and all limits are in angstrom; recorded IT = -0.073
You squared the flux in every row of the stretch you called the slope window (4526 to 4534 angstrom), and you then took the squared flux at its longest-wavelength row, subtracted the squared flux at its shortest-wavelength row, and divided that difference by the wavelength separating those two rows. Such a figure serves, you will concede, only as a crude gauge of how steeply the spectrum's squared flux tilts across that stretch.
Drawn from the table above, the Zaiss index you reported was 2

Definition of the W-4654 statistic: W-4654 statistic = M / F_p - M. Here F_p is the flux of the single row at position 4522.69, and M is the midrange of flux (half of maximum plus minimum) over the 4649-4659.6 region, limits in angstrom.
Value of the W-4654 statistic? -14.7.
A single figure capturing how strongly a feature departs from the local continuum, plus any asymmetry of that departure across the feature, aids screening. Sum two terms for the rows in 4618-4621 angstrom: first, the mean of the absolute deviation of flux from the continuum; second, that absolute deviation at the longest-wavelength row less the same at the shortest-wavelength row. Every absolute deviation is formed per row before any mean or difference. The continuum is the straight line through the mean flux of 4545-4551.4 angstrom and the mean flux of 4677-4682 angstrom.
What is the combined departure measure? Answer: 0.67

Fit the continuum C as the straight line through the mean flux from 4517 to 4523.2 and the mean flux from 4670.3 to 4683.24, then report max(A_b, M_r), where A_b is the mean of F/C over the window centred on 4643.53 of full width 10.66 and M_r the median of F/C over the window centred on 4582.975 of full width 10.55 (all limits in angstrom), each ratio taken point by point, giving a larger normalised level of 0.99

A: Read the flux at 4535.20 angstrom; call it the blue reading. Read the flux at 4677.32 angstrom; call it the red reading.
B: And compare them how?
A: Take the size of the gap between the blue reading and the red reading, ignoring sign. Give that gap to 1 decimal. 2.6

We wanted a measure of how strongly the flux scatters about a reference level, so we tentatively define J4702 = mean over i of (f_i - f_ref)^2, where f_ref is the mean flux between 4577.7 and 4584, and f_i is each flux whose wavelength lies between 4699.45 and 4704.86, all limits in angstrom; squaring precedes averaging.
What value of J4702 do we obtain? 1.2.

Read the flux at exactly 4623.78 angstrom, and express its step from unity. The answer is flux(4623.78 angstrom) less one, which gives 16.0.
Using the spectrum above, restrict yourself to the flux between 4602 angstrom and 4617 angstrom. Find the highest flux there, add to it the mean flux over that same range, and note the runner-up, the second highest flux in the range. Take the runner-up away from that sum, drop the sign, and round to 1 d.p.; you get 16.4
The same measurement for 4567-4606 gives 15.7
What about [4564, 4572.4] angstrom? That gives 15.6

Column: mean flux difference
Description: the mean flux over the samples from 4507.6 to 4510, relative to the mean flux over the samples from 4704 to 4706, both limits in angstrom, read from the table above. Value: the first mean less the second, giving 0.79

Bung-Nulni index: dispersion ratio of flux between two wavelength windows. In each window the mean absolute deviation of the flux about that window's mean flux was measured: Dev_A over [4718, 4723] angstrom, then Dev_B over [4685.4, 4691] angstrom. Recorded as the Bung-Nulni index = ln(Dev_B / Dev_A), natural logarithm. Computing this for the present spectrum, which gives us -0.1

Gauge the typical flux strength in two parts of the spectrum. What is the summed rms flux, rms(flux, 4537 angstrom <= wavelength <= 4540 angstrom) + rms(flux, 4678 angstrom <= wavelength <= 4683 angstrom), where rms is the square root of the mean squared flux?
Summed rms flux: 31.9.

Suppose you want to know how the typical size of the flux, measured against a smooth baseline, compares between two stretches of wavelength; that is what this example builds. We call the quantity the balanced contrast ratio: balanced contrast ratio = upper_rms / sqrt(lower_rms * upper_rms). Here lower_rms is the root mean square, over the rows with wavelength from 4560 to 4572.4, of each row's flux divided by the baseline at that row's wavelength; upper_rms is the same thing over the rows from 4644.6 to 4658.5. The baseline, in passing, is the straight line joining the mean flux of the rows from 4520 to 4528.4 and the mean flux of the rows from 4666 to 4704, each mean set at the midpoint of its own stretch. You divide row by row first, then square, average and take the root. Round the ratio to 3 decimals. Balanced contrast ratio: 0.990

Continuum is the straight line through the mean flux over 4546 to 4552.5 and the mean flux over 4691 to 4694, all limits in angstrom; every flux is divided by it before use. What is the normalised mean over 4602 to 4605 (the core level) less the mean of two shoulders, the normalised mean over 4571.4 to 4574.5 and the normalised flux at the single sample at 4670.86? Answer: -0.04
